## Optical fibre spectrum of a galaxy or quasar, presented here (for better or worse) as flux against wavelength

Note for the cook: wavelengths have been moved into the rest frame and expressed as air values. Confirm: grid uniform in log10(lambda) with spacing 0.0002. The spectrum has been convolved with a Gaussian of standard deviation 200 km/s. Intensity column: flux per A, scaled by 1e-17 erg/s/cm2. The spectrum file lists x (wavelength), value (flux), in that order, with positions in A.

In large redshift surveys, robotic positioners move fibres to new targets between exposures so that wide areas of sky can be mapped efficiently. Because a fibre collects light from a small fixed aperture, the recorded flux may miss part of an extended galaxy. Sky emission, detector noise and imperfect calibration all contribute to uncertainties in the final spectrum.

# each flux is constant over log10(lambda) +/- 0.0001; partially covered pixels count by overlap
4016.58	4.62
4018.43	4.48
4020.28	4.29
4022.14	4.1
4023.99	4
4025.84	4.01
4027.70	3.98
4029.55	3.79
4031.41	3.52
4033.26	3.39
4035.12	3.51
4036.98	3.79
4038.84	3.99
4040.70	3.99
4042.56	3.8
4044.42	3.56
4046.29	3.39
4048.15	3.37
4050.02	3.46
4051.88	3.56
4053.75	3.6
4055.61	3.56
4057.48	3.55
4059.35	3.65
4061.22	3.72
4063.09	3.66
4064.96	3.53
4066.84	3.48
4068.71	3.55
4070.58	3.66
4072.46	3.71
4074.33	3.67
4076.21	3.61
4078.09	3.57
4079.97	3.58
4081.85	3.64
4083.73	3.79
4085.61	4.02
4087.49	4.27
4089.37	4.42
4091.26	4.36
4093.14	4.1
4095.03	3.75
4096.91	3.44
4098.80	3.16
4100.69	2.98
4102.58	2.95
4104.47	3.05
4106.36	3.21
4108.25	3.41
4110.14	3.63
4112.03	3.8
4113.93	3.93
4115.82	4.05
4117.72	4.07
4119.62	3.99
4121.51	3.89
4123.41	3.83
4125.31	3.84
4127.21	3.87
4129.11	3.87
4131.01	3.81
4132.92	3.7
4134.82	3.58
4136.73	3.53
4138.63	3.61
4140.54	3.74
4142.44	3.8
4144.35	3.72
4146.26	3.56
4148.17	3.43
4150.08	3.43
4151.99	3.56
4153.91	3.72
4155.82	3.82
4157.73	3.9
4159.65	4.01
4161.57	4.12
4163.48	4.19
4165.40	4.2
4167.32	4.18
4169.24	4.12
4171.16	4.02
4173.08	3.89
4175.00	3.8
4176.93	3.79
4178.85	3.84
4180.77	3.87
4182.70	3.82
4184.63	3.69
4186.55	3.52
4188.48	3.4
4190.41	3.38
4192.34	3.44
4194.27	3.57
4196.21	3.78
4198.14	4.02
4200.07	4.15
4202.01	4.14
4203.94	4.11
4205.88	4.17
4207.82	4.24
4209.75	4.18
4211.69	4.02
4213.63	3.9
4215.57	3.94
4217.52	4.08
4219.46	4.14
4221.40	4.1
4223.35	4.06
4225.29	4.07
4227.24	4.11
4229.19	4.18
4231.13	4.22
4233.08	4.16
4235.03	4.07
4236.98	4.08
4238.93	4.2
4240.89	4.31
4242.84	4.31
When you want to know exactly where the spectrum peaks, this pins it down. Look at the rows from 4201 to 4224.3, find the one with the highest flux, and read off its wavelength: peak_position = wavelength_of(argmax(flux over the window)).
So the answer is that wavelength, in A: 4207.82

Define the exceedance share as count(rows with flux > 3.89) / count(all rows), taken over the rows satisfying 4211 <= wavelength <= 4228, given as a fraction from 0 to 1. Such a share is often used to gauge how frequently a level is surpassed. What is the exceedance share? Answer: 1.00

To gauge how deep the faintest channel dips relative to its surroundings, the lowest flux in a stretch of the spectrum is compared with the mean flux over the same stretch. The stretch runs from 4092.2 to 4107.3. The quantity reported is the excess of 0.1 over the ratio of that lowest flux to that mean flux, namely -0.786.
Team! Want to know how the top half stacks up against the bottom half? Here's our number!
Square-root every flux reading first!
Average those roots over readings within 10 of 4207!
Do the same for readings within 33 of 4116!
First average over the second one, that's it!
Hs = 1.05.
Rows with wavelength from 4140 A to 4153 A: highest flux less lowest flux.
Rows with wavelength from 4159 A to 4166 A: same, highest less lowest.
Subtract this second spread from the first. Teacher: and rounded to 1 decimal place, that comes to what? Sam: 0.2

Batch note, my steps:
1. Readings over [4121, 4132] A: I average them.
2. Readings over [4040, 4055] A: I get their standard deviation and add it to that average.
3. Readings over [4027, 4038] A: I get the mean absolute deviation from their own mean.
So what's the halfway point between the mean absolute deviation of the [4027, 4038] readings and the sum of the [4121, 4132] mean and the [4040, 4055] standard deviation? 2.12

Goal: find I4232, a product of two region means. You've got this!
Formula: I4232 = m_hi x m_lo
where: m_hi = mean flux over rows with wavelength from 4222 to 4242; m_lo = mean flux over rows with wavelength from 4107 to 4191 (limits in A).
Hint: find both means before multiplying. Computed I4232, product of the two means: 15.7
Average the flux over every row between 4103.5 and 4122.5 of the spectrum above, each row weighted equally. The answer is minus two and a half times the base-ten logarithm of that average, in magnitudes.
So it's -1.42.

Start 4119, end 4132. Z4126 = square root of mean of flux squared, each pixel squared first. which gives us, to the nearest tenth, 3.9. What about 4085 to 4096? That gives 4.2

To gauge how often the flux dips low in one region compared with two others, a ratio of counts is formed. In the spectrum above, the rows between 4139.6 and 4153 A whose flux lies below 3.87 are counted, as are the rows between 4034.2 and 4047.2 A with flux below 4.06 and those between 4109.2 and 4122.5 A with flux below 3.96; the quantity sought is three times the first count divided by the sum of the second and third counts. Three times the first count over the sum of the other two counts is 1.9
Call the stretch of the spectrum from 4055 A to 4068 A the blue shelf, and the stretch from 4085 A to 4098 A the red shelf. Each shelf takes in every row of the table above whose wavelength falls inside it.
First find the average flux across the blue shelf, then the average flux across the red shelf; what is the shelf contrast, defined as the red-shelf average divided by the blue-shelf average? 1.13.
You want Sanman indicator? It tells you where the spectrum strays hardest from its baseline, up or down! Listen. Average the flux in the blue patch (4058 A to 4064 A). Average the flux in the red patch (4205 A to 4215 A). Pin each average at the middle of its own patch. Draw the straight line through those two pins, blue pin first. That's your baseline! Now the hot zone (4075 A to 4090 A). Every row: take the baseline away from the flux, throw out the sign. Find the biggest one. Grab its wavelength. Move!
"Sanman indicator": 4089.37 A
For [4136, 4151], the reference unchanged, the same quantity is 4150.08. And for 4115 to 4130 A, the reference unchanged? 4117.72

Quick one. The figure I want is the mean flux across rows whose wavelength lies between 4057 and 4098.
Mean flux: 3.76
